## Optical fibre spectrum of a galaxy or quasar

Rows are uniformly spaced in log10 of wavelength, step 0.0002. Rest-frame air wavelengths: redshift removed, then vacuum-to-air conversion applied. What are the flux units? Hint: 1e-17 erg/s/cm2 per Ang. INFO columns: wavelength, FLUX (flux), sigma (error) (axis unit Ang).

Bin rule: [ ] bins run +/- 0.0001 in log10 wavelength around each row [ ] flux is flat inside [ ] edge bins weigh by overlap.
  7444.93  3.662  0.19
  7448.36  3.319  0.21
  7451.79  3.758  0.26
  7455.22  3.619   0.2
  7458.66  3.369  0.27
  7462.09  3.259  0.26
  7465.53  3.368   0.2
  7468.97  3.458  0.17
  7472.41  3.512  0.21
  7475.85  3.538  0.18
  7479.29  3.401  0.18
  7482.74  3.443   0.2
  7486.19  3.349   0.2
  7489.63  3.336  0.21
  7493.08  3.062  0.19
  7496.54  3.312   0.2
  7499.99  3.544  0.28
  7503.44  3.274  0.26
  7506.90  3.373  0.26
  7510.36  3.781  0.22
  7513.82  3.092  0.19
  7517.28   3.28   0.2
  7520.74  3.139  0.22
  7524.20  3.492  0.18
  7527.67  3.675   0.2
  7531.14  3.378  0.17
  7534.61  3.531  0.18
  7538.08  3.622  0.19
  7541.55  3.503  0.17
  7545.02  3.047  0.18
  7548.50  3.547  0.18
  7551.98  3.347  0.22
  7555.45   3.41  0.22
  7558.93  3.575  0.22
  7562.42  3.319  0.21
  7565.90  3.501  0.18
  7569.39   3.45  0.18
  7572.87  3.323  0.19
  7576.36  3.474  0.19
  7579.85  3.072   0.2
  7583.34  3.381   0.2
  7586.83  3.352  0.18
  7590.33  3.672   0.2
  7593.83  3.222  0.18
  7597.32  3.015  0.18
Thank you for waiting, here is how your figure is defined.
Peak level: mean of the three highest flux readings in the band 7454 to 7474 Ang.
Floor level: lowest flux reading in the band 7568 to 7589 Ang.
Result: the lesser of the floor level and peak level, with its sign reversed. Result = -3.07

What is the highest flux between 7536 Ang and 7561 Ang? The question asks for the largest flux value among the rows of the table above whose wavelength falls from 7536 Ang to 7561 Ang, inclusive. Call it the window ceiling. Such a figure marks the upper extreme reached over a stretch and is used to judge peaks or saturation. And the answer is 3.622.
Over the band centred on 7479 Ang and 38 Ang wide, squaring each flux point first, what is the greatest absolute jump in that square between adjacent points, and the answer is 1.8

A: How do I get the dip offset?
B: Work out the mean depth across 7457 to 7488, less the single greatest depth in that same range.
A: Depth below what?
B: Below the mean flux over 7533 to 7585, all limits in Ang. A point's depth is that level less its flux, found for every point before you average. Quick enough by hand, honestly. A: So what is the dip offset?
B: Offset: -0.152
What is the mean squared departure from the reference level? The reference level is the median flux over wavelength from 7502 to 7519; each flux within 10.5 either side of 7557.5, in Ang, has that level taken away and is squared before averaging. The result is 0.038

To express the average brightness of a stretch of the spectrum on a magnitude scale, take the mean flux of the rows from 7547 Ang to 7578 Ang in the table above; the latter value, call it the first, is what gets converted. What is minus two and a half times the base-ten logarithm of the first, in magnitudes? -1.34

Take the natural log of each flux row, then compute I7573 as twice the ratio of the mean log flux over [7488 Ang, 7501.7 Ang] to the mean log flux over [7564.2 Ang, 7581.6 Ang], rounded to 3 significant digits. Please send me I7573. 1.97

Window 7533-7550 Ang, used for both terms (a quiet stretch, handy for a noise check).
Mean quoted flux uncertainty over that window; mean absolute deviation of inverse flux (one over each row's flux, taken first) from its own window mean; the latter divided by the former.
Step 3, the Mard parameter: 0.083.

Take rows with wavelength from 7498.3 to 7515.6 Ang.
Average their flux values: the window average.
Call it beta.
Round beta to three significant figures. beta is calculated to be 3.41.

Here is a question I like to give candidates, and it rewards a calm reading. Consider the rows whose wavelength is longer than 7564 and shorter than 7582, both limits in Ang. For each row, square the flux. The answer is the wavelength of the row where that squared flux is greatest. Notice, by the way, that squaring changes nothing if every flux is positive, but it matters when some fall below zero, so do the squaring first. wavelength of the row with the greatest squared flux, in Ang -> 7565.90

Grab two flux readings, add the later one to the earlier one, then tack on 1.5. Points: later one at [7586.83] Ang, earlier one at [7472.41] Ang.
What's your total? 8.36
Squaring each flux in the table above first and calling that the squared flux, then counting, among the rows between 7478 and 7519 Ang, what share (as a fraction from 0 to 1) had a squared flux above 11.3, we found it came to 0.42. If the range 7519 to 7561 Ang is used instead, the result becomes 0.75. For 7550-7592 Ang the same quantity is 0.58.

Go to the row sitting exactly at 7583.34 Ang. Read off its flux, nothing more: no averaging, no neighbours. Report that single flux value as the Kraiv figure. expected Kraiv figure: 3.381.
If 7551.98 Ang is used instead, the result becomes 3.347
